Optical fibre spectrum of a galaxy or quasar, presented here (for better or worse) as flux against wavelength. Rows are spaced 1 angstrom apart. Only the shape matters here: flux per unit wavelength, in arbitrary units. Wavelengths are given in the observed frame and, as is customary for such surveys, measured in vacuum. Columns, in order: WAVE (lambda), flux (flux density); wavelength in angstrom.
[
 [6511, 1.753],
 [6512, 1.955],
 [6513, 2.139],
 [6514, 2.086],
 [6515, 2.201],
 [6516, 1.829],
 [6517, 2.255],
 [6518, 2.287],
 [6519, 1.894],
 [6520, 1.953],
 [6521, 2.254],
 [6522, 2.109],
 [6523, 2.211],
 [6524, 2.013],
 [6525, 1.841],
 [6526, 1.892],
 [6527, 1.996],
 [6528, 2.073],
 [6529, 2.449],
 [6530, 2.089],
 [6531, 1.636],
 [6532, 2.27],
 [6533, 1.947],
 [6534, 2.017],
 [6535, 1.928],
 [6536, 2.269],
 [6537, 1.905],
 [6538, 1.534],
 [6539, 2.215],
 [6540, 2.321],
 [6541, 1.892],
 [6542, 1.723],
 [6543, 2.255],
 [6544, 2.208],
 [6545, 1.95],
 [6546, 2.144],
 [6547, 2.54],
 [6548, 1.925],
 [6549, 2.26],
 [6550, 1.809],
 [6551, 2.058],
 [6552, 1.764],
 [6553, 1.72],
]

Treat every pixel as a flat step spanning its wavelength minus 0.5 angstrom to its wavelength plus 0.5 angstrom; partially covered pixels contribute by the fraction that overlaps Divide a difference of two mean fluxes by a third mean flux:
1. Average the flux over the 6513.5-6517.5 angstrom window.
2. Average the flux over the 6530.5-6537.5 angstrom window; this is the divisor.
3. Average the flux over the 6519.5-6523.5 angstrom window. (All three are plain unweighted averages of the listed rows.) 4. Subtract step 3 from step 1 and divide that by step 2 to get -0.020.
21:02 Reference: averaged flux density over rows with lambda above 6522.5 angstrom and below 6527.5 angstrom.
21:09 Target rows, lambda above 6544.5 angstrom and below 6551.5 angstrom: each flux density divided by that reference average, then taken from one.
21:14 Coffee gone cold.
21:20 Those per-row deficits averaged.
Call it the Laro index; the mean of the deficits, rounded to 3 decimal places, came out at -0.054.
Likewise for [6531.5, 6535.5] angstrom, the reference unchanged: -0.025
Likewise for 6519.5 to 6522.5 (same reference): -0.058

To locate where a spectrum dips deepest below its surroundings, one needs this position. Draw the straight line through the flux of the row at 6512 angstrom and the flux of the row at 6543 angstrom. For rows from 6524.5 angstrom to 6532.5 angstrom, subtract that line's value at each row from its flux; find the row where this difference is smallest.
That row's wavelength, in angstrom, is 6531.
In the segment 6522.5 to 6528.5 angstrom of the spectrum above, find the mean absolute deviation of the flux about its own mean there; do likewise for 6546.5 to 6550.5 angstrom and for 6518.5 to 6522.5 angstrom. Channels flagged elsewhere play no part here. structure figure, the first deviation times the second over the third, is 0.20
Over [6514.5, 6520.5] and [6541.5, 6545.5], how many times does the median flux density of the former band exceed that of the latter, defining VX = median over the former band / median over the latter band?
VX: 1.00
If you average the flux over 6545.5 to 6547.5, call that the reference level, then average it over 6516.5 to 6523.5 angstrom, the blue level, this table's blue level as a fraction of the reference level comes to 0.91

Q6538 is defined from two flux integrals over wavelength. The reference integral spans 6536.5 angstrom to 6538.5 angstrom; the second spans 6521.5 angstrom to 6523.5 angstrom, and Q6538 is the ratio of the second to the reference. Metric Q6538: 1.26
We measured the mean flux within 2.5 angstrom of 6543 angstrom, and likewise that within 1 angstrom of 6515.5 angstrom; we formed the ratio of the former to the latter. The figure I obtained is 0.995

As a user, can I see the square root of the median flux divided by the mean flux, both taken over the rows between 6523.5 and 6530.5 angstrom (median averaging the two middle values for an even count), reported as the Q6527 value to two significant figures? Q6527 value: 0.99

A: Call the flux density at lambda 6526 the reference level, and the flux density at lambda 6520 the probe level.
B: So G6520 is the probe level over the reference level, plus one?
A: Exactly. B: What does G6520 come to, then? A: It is 2.03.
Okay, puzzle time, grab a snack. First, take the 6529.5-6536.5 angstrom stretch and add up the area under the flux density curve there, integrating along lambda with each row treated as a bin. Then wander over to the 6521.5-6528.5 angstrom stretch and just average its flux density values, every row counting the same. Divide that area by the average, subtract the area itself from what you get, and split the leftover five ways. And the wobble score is -1.4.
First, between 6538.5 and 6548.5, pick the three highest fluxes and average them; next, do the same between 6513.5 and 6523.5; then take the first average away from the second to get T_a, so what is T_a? -0.11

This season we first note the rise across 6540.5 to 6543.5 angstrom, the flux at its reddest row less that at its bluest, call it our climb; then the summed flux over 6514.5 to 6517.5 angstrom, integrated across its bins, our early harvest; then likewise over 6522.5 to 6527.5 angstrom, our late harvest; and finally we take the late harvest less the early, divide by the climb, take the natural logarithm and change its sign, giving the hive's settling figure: -2.3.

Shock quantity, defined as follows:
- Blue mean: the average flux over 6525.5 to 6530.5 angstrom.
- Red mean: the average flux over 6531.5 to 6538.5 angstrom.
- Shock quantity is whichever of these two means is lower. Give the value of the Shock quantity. 1.98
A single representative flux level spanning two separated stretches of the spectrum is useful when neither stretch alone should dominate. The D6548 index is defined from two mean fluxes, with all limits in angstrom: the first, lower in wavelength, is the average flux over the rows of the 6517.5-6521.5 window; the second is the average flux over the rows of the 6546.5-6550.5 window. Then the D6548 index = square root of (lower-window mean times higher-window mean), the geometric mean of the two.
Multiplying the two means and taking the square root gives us 2.12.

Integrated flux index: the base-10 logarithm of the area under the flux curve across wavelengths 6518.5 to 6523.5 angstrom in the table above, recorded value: 1.02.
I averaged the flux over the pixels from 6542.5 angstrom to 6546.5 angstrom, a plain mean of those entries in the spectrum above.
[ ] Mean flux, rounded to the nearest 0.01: 2.14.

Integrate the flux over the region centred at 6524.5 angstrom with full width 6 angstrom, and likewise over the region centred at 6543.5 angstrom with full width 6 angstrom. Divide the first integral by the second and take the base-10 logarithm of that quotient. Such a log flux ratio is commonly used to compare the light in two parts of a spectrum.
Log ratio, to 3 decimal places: -0.004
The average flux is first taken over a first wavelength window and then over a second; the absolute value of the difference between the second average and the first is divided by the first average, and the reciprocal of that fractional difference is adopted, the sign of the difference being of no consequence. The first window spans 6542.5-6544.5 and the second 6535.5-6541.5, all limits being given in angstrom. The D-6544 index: 10.7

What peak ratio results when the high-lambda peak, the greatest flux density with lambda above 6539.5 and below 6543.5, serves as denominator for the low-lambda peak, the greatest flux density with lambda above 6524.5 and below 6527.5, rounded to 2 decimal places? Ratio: 0.86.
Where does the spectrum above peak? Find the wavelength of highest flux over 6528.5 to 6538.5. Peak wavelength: 6529 angstrom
